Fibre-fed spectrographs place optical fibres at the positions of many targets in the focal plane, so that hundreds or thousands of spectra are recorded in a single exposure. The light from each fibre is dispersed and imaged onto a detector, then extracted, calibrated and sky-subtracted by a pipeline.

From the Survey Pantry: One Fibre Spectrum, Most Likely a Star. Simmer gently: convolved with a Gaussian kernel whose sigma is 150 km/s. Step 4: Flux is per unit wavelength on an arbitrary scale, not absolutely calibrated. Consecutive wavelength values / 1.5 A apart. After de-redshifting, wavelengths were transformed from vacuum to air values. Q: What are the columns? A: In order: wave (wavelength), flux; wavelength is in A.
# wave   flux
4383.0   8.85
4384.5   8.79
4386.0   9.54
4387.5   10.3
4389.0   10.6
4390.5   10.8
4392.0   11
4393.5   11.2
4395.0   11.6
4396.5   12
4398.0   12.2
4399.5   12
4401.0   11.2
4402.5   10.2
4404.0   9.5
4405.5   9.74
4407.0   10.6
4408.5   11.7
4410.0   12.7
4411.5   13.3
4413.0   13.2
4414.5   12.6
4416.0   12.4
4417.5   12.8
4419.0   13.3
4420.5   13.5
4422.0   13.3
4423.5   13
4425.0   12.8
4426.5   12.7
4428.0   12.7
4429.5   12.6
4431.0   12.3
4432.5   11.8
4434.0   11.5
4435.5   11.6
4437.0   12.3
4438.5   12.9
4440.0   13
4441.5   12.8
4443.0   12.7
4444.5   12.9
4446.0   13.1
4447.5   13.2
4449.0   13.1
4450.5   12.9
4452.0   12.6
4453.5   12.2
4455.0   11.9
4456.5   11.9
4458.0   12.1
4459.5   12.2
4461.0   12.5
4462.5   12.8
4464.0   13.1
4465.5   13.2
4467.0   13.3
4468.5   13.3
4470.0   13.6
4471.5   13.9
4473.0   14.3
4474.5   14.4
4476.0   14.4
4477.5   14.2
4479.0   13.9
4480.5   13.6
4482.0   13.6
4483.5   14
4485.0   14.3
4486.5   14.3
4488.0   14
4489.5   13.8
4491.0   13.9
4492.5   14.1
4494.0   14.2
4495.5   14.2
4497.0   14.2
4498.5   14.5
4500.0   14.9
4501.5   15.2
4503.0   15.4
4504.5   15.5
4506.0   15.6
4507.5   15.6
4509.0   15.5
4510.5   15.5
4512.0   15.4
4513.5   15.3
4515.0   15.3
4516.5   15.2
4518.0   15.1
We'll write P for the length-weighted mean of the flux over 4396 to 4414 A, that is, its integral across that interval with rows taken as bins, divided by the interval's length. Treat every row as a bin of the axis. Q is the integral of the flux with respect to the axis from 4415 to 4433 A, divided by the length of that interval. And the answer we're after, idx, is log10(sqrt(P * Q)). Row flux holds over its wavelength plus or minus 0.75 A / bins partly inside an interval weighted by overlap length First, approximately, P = 11.5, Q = 12.8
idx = 1.08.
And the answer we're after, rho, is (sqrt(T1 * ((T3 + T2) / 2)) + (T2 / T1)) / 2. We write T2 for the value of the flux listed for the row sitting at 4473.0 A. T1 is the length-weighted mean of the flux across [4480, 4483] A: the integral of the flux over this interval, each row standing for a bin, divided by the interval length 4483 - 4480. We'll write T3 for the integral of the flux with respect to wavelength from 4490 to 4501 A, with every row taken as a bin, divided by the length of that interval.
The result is 7.51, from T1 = 13.6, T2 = 14.3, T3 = 14.3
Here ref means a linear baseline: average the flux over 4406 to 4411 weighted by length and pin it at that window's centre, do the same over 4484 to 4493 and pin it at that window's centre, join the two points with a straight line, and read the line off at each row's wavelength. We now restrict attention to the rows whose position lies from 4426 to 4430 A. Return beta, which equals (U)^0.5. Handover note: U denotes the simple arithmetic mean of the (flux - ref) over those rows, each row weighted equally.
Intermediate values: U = 0.4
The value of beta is 0.65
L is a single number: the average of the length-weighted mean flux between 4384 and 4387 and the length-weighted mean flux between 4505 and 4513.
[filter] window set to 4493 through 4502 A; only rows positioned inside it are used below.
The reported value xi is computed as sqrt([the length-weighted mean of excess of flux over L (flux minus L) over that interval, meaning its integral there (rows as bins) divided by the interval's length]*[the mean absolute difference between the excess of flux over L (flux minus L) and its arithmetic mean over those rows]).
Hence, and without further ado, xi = 0.9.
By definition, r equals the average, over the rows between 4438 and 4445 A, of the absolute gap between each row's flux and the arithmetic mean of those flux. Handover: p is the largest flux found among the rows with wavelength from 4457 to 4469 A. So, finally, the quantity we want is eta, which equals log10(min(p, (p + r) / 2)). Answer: 0.83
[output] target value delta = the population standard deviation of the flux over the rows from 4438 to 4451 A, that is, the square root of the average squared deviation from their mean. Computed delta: 0.15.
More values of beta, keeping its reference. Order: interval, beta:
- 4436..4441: 0.42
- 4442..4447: 0.40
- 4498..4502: 0.68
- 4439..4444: 0.43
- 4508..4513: 0.86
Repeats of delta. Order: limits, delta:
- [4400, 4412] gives 1.29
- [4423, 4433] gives 0.37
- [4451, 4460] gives 0.24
